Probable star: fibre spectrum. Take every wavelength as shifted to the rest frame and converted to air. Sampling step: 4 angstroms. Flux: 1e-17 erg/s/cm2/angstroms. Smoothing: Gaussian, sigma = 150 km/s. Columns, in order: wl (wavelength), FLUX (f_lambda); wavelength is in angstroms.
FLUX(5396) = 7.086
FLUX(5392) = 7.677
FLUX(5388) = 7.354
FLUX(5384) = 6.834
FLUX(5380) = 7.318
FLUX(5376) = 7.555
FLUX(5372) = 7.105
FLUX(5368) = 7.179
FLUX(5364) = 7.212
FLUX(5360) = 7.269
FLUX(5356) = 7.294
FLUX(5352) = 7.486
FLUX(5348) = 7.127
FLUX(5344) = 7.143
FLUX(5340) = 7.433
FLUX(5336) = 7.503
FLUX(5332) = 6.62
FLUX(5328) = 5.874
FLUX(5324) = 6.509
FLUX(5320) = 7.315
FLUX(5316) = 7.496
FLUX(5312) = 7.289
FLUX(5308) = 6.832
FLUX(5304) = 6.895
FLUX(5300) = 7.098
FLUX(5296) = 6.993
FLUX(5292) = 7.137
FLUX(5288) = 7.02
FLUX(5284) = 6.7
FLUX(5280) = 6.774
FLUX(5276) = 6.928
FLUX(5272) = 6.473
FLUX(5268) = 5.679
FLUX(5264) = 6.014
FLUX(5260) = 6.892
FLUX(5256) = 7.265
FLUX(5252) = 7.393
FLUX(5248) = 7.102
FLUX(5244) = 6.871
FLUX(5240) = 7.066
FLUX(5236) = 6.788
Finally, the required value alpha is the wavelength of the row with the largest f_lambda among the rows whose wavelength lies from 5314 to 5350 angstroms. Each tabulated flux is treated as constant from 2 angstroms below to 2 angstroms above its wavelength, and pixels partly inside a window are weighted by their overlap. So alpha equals 5336 angstroms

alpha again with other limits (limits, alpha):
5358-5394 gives 5392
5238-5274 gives 5252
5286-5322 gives 5316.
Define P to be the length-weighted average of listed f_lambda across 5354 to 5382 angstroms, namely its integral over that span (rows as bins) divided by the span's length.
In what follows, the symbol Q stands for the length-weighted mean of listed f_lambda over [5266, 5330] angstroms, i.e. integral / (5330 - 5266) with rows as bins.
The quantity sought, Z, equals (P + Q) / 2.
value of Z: 7.04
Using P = 7.28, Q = 6.81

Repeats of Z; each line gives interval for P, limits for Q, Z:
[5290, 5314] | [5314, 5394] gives 7.10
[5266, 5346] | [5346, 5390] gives 7.07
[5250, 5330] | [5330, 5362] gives 7.03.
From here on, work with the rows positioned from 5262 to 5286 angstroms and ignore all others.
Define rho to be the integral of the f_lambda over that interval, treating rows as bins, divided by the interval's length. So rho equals 6.4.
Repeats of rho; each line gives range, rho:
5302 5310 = 6.9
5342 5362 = 7.3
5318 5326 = 6.9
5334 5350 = 7.3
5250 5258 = 7.3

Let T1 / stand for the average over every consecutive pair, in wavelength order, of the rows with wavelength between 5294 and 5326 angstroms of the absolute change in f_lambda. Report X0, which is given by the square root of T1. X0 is 0.54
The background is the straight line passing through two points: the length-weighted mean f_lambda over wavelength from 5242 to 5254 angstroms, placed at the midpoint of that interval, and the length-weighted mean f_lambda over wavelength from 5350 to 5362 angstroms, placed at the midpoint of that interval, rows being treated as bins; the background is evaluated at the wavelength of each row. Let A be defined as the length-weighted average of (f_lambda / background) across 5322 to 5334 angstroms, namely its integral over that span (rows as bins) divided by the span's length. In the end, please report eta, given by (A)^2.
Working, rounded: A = 0.869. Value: 0.755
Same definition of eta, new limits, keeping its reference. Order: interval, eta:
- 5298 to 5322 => 0.973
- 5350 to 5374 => 0.972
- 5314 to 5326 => 0.955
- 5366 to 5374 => 0.937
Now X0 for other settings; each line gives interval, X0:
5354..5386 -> 0.44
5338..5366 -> 0.40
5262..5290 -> 0.60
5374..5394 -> 0.63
